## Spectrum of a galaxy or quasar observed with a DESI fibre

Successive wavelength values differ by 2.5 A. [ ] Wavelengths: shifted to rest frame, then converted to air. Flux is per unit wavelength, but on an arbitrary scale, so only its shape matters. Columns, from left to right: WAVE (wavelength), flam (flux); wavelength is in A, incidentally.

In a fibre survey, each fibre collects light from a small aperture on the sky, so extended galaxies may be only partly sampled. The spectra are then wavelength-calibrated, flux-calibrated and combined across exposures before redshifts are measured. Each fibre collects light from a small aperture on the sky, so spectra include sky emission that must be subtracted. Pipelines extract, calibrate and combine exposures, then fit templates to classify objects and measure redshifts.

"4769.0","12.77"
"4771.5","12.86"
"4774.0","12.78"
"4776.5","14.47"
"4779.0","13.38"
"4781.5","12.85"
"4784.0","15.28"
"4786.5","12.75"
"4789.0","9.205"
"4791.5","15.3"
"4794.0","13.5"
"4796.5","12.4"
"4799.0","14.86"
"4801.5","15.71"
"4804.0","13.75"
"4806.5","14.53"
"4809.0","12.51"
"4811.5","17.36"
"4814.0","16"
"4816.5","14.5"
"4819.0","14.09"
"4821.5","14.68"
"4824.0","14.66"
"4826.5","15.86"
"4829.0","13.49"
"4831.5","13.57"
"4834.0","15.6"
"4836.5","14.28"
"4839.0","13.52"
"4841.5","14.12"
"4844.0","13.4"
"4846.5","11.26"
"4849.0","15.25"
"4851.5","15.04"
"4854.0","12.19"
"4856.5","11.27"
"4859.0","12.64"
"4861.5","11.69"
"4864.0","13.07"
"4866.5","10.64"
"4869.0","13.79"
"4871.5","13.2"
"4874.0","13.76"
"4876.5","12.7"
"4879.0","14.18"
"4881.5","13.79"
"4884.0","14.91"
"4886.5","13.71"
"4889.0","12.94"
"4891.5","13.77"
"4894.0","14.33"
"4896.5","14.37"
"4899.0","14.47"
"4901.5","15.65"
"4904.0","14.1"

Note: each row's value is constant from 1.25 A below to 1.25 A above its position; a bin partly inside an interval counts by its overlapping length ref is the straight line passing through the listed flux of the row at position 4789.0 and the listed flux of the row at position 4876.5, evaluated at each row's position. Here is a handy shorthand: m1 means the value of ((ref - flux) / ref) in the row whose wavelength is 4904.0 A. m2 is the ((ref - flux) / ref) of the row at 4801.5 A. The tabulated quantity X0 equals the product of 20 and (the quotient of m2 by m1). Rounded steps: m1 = -0.02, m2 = -0.6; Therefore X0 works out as 566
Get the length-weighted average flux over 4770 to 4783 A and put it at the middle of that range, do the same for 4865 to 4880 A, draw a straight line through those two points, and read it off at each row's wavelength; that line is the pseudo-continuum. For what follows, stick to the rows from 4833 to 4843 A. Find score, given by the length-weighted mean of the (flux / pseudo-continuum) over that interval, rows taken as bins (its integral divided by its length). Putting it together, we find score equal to 1.09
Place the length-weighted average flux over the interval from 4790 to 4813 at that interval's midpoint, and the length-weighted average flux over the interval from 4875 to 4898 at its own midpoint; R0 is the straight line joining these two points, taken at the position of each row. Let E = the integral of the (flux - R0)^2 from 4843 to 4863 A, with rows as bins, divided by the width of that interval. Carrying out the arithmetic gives 3.7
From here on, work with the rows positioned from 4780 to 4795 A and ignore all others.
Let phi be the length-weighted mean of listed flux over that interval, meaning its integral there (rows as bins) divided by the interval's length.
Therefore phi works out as 13.1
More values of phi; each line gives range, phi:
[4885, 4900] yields 13.9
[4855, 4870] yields 12.2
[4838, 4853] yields 13.7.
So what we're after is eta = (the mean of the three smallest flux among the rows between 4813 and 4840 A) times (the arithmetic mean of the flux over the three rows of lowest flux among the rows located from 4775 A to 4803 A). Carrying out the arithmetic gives 155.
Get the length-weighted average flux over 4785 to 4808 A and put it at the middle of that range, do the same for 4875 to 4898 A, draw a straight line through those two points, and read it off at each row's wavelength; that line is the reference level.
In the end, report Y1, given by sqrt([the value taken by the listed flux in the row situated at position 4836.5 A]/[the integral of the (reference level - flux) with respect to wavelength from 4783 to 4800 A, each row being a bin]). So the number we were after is 1.8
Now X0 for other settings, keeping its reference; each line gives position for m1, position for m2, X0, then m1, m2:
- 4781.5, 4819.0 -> 16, -0.44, -0.4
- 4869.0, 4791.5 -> 115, -0.11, -0.6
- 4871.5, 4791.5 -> 230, -0.06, -0.6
